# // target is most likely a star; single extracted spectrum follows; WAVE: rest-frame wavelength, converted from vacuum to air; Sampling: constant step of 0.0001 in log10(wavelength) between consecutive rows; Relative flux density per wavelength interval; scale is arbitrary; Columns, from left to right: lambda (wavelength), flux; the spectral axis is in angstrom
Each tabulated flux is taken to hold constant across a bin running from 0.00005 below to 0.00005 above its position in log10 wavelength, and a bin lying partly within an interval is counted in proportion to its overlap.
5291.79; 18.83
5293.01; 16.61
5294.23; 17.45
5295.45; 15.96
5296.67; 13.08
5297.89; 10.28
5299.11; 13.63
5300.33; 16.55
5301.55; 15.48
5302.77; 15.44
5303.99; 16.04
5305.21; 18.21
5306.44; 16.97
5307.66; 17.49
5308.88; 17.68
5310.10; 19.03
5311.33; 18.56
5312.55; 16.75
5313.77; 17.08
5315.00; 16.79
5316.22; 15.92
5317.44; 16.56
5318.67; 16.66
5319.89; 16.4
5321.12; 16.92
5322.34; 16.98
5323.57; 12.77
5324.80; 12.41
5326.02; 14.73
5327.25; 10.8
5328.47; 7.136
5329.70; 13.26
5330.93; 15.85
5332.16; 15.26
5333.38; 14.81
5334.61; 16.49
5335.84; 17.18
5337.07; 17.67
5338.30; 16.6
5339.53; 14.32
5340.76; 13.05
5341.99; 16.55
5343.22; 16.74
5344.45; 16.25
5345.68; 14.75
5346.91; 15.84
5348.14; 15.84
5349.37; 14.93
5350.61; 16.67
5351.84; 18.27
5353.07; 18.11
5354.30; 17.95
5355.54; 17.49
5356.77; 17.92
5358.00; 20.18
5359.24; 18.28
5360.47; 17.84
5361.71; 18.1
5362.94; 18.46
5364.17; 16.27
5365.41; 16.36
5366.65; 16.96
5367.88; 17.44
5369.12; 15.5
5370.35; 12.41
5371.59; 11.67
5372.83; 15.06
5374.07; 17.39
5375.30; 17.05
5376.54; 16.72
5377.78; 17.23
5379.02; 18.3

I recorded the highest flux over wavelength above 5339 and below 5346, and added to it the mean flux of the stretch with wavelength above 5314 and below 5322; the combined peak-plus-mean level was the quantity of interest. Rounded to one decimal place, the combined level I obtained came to 33.3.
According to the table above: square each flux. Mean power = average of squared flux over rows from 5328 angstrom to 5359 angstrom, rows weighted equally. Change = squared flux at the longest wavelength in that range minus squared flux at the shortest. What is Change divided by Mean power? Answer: 1.4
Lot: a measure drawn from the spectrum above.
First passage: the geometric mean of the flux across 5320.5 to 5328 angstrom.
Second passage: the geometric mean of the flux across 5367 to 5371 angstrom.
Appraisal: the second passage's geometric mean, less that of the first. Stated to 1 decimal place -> 1.1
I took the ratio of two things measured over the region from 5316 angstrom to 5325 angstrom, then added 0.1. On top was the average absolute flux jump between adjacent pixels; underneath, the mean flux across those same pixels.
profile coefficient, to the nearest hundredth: 0.16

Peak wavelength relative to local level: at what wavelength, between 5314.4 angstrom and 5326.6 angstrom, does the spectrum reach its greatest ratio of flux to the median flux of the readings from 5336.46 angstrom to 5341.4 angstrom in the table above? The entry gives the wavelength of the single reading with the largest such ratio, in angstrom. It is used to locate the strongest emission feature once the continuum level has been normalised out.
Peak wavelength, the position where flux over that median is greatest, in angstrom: 5322.34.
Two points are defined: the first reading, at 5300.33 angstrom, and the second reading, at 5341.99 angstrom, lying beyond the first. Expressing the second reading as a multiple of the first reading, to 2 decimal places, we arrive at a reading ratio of 1.00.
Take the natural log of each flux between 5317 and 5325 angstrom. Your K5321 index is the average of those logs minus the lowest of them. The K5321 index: 0.22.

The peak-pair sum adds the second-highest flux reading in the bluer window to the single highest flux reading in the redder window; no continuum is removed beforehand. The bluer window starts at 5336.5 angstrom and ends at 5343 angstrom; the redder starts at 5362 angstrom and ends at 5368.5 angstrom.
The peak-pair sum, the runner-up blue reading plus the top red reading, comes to 35.1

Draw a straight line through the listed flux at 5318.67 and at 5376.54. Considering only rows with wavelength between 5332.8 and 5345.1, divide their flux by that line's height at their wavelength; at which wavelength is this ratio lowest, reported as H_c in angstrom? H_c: 5340.76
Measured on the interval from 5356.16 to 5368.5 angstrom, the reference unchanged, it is 5364.17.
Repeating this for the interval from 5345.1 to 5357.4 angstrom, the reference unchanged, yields 5345.68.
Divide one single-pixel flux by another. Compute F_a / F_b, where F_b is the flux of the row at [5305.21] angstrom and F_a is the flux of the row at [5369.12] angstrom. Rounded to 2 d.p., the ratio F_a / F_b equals 0.85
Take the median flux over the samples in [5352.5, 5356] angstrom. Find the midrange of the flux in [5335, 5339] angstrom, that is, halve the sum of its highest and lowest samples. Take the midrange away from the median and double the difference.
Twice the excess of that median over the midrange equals 2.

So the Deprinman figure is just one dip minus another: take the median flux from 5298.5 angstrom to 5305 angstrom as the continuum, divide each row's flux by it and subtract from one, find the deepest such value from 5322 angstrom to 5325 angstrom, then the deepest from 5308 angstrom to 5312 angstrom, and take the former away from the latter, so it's -0.34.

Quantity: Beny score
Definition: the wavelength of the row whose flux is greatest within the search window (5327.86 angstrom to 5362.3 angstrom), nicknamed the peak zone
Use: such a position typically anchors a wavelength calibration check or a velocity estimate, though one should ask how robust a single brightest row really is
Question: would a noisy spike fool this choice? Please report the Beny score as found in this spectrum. 5358.00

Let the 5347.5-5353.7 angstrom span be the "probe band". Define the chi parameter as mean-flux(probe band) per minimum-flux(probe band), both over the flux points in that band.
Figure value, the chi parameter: 1.12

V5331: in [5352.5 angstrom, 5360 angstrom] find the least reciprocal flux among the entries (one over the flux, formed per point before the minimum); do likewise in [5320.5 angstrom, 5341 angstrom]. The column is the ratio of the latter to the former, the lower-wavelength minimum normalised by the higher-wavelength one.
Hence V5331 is 1.14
